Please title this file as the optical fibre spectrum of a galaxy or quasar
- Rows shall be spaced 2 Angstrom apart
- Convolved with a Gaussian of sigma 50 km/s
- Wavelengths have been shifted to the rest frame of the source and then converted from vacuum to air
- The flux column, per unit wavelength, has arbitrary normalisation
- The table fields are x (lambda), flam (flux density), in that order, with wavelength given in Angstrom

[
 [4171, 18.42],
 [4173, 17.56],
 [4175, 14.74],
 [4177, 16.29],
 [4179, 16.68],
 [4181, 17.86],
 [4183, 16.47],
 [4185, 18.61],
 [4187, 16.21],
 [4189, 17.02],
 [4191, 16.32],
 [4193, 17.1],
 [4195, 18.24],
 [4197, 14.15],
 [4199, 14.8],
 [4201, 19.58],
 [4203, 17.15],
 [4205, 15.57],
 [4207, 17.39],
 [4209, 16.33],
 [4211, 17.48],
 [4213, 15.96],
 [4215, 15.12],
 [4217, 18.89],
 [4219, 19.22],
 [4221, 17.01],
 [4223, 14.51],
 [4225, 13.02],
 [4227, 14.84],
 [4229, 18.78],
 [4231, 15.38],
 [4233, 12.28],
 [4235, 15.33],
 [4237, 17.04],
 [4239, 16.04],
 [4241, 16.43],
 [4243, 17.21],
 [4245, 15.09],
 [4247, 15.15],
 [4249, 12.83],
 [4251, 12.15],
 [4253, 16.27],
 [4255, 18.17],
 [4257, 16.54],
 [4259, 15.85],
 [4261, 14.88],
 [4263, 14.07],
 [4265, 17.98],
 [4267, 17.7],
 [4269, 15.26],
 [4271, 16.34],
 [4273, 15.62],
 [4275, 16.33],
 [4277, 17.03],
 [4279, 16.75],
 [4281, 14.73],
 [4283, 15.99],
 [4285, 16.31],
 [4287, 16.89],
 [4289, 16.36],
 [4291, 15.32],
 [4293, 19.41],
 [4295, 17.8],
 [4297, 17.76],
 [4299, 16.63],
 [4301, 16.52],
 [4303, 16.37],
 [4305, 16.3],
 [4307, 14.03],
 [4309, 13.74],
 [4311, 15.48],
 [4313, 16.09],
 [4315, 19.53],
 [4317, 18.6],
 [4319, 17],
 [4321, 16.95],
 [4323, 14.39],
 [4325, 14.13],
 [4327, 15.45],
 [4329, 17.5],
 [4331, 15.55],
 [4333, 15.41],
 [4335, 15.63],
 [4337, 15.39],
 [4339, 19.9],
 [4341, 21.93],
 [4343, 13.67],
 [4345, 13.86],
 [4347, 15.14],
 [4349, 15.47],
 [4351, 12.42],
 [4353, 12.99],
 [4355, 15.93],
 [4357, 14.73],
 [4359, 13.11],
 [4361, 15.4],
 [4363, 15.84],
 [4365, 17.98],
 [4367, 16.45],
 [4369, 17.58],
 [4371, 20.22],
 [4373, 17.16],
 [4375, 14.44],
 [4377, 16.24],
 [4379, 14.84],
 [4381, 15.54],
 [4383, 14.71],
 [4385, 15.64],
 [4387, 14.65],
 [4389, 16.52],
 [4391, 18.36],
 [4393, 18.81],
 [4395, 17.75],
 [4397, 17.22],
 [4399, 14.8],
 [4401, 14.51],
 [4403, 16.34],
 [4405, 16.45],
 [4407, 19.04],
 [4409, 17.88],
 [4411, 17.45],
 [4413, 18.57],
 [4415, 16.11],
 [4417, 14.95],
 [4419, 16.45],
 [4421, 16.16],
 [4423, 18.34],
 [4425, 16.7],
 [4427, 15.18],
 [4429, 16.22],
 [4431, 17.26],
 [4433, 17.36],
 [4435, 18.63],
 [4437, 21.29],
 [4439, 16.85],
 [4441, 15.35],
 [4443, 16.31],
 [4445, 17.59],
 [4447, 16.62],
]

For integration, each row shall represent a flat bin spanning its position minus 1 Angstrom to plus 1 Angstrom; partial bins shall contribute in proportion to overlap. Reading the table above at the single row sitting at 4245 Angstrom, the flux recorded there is 15.09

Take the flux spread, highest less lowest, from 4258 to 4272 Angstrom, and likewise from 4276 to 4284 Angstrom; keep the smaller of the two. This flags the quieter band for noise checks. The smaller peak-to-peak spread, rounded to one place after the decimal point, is 2.3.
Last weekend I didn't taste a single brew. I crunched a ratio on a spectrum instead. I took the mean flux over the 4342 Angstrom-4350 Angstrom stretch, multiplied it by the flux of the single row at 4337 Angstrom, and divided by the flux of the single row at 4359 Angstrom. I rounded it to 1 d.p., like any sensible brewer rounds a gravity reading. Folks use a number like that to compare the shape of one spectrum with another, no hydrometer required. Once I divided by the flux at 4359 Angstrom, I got 17.1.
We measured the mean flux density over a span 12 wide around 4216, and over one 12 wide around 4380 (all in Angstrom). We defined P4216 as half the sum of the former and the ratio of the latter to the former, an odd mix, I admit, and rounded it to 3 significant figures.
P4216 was 9.08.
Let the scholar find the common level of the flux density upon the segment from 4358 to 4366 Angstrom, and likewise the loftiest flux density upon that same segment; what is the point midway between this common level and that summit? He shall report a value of 16.8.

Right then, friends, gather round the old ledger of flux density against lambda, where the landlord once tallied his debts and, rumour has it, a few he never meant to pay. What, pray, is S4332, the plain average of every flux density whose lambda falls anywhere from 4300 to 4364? 15.8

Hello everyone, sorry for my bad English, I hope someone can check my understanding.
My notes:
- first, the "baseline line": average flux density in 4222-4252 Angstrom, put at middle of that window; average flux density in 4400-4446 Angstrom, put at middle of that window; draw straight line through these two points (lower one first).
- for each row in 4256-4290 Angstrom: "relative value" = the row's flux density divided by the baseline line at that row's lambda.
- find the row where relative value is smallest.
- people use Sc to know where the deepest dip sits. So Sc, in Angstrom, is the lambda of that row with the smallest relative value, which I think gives 4263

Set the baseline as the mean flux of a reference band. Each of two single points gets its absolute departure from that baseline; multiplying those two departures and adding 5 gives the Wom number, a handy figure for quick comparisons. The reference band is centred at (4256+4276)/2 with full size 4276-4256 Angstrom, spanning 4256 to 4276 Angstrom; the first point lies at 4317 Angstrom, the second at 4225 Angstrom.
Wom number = 13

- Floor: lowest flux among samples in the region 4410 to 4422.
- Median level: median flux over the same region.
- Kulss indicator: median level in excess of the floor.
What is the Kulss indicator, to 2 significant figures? 1.4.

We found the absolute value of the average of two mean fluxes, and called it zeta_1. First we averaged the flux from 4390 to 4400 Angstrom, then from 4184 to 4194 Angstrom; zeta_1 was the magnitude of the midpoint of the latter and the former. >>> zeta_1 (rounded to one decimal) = 17.2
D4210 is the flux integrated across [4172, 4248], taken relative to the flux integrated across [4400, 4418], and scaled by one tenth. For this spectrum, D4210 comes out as 0.41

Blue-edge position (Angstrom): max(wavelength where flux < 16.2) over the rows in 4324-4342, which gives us 4337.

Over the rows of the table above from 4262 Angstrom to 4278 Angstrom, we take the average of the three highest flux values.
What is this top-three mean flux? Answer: 17.6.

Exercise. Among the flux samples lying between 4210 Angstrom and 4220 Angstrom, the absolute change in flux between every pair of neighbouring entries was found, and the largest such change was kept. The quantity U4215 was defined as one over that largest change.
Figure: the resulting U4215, 0.27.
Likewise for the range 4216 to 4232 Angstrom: 0.25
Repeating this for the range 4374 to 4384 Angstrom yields 0.56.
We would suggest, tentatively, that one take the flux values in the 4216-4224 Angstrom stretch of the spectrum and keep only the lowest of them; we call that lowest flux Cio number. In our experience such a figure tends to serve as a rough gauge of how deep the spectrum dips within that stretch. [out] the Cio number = 14.51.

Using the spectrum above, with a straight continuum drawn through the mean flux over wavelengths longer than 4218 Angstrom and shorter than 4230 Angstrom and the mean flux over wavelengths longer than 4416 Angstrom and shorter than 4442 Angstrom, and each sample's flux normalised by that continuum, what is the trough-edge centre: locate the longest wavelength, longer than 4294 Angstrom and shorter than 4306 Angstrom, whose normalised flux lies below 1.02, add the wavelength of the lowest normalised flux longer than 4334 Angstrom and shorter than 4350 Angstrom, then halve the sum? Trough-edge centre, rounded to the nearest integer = 4324 Angstrom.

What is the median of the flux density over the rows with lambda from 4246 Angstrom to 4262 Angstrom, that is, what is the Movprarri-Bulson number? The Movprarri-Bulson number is 15.5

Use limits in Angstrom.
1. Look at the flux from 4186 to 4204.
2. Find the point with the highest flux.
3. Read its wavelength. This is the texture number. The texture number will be 4201 Angstrom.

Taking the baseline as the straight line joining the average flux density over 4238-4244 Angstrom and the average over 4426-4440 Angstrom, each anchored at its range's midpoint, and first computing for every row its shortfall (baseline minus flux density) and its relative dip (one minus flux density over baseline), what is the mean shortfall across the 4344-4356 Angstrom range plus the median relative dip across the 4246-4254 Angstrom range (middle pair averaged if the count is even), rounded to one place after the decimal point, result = 3.0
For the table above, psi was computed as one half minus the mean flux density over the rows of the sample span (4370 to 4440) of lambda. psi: -16.3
